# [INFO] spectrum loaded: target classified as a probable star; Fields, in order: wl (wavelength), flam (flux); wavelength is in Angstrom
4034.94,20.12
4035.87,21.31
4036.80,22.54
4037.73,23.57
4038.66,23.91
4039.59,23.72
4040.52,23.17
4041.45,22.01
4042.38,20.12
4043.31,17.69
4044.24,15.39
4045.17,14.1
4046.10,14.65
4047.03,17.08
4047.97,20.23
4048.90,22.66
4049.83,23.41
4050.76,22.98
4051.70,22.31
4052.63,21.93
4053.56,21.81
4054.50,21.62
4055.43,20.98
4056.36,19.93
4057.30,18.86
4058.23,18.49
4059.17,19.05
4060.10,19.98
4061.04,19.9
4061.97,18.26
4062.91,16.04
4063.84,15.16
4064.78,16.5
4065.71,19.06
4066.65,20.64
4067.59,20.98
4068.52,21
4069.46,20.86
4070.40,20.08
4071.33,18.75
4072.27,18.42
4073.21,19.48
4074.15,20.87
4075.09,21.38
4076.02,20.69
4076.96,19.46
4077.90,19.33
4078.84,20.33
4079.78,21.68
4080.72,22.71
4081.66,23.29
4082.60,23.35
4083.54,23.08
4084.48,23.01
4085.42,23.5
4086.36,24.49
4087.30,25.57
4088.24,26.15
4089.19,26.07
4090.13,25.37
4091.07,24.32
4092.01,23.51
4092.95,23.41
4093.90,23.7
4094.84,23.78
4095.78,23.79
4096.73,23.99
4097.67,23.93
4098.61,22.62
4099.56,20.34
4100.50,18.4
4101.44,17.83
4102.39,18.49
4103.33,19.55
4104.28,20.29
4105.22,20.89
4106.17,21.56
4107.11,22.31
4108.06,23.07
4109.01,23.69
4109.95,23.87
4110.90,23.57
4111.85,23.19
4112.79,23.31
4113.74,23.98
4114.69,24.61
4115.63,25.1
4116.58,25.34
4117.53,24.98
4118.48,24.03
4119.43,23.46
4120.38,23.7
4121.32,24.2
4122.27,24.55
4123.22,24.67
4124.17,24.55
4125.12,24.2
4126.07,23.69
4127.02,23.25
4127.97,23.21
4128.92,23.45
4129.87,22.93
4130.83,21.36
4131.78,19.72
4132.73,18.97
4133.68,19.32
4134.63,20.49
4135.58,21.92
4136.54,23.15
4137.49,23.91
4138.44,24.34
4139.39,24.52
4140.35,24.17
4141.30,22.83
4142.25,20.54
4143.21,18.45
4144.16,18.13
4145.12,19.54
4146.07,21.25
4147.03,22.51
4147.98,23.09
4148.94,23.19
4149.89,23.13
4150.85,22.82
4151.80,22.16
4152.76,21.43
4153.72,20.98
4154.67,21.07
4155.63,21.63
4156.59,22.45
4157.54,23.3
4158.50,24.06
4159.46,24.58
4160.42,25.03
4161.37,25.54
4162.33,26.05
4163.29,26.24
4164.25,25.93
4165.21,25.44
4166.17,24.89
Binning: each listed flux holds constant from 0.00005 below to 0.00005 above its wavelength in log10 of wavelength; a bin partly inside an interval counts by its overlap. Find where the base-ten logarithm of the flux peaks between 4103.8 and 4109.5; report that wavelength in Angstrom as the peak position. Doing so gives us 4109.01 Angstrom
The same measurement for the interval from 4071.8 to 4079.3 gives 4075.09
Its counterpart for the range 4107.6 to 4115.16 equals 4114.69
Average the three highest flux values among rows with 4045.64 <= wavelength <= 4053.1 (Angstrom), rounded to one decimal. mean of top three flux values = 23.0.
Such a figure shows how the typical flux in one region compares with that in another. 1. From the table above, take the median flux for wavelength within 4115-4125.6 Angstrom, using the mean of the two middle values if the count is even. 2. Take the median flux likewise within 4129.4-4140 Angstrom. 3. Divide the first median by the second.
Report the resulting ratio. 1.12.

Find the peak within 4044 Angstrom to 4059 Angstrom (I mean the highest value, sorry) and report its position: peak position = 4049.83 Angstrom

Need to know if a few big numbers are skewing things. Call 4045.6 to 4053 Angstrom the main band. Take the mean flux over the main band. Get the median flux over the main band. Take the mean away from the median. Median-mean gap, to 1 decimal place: 1.5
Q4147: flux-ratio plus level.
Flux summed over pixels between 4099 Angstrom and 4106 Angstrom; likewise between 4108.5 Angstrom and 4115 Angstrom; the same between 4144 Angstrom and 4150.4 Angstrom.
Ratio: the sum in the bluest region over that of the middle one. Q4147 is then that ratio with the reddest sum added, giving 152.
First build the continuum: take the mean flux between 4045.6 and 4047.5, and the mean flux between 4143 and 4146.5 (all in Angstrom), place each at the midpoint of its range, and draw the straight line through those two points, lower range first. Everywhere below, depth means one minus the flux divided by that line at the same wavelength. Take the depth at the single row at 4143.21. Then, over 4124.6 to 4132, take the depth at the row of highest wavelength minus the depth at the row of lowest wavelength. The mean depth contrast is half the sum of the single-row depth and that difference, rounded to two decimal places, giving 0.15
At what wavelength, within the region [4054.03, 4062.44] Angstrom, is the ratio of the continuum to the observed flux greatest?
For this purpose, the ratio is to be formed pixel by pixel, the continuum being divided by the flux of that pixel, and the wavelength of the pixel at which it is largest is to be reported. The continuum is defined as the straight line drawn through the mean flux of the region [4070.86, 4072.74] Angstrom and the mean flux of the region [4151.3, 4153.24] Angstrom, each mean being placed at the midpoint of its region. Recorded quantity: 4061.97 Angstrom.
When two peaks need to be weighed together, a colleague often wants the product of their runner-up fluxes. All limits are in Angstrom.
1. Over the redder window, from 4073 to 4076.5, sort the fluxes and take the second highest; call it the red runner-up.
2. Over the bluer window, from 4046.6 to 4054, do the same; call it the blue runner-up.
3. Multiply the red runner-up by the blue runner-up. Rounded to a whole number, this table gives 480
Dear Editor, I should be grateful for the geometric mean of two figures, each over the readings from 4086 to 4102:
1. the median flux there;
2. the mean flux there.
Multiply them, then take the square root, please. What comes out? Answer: 23.6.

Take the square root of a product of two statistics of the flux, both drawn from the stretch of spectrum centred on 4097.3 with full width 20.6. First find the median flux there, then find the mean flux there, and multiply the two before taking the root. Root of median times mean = 23.0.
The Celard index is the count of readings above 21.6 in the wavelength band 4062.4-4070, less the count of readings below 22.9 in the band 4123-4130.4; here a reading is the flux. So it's 0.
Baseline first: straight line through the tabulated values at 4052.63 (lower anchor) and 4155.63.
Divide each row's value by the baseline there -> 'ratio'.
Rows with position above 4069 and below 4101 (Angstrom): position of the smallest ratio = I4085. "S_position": 4072.27 Angstrom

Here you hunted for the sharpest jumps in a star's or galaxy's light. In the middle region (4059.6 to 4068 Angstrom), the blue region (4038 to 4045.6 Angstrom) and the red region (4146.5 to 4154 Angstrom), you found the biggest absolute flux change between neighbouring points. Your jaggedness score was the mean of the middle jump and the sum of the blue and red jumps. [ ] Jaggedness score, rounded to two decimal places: 2.86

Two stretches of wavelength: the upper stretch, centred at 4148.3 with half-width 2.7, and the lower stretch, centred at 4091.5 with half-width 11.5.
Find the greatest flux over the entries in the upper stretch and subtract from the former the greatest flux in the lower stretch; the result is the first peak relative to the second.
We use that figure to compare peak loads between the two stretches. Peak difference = -3.0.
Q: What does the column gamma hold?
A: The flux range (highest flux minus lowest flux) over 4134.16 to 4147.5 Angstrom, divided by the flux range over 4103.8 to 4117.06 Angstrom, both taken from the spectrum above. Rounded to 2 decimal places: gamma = 1.27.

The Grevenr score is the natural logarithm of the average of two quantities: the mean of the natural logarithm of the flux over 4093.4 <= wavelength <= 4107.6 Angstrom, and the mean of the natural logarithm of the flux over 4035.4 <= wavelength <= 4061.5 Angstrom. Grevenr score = 1.11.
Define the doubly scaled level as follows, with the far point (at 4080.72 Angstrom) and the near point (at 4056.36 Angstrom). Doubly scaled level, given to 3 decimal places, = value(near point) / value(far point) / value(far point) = 0.039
